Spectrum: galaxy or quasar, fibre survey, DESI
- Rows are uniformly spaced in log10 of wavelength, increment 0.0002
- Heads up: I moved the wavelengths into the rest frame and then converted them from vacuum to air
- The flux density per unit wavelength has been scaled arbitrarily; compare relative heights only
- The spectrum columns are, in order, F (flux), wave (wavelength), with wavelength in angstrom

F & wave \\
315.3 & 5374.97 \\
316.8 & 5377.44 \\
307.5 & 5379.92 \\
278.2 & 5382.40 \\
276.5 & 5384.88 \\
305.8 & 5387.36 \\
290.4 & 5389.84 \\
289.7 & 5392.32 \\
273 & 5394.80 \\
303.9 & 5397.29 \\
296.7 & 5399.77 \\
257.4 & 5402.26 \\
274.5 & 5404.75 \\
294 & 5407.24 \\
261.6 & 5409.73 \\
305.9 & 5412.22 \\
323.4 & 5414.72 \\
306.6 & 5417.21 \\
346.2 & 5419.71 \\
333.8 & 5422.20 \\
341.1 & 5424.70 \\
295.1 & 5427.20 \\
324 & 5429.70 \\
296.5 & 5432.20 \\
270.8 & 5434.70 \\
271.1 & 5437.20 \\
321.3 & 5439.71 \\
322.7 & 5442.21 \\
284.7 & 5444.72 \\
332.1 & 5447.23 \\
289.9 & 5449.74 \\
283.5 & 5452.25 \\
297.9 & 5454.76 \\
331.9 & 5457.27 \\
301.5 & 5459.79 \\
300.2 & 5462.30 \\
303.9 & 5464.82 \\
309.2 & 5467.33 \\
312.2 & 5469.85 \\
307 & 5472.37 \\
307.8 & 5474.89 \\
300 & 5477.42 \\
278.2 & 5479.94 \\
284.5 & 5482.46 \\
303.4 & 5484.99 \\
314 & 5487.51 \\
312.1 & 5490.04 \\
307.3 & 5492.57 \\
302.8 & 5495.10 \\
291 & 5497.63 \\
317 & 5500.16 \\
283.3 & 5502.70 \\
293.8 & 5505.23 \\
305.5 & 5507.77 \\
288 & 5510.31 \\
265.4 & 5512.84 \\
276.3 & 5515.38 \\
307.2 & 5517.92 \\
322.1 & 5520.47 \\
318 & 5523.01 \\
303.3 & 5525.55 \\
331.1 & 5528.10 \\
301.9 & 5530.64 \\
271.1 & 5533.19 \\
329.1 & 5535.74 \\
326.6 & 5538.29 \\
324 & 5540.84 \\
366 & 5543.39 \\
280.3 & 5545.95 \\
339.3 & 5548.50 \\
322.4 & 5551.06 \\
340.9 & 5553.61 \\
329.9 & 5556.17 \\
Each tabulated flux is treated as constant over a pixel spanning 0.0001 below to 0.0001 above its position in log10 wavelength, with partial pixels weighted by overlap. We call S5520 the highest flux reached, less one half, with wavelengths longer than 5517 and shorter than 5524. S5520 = 322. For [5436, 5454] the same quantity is 332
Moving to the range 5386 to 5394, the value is 305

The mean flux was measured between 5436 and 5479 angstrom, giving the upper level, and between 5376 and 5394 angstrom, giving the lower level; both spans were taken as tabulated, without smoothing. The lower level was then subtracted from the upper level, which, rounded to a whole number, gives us 10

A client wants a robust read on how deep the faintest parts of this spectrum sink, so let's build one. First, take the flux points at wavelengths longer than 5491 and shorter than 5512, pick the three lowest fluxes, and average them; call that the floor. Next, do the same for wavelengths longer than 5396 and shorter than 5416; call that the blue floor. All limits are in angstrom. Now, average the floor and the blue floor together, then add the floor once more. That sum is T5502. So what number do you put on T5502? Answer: 563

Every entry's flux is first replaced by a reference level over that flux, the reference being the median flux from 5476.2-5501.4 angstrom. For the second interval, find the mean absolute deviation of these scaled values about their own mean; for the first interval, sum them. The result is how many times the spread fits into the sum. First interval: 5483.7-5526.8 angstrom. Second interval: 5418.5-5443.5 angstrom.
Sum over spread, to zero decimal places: 229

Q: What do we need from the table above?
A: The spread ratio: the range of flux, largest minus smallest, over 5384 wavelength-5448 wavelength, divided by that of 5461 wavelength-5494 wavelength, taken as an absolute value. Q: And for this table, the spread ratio 2.5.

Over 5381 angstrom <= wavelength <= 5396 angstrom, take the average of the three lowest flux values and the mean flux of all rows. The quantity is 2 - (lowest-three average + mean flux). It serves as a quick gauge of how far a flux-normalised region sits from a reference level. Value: -560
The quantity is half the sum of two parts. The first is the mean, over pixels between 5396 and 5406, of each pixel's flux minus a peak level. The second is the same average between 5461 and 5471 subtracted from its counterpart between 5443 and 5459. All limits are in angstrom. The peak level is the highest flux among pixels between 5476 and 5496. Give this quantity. -17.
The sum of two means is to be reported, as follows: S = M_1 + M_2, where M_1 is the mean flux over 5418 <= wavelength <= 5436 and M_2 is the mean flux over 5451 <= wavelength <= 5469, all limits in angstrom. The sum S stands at 619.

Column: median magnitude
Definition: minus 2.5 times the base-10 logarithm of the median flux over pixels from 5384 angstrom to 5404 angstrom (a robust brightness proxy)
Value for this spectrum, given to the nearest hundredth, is -6.16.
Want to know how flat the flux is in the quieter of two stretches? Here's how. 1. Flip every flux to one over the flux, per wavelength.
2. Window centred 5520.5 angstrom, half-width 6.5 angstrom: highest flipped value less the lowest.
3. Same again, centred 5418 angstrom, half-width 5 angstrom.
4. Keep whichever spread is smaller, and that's 0.0004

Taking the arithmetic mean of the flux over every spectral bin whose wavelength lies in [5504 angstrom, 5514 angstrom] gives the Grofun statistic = 288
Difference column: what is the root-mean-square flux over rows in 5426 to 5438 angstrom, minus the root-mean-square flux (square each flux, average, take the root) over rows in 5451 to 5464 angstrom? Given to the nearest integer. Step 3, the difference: -11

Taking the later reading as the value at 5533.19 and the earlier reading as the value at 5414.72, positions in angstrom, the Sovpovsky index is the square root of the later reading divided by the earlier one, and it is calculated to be 0.92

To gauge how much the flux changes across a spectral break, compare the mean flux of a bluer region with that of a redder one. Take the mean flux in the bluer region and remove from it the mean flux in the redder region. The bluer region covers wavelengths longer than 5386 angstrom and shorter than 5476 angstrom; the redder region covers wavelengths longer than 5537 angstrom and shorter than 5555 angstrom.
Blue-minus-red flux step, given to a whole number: -27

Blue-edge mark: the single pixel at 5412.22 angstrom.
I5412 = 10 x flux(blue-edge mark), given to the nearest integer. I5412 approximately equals 3059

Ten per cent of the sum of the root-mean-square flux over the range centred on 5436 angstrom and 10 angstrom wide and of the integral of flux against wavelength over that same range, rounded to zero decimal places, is 319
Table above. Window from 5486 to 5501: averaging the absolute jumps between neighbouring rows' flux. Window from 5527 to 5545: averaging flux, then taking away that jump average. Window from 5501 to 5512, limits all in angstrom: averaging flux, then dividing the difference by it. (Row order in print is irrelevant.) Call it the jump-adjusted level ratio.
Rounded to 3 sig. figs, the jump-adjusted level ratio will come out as 1.06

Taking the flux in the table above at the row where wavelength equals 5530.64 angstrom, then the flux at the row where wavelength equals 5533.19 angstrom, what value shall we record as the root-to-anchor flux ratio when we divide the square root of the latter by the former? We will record 0.055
